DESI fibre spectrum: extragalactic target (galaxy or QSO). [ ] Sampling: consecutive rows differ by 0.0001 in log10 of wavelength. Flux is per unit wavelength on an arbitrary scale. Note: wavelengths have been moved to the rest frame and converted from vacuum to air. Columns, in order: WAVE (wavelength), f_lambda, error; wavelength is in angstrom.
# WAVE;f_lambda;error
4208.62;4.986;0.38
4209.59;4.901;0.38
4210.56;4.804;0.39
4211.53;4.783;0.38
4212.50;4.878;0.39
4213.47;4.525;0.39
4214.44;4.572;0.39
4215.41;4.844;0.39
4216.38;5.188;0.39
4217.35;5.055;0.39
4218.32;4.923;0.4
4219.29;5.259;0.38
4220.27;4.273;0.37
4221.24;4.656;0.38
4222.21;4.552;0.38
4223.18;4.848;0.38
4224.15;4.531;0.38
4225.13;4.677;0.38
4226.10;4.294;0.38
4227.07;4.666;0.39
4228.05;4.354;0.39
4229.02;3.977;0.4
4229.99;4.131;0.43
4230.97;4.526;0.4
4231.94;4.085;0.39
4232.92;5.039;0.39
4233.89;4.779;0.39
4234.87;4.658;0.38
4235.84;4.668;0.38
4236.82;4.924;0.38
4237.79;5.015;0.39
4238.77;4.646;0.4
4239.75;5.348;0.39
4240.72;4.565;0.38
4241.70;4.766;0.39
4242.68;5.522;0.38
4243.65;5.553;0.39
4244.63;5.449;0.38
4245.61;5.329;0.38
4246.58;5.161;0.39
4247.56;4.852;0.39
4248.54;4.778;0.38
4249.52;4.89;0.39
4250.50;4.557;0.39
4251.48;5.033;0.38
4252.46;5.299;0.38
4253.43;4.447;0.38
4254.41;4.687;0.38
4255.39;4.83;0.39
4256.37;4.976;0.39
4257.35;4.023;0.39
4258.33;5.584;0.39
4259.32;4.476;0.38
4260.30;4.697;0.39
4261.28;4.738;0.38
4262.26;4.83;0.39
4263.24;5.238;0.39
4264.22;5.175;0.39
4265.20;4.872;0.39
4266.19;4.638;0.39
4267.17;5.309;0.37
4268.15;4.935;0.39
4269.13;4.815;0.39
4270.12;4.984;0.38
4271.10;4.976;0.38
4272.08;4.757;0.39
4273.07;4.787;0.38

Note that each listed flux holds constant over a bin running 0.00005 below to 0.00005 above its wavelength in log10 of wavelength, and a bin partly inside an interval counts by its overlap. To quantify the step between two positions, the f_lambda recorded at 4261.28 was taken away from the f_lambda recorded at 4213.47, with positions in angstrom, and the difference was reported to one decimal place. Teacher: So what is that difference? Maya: -0.2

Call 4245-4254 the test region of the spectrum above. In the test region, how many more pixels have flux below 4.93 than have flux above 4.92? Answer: 1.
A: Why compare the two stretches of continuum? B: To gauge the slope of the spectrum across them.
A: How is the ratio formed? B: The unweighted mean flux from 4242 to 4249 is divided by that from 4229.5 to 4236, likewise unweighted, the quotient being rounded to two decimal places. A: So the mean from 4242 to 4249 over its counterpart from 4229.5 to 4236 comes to 1.15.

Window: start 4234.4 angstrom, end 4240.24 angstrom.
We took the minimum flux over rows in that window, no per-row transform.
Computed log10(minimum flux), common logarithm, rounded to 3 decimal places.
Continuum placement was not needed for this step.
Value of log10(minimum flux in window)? 0.667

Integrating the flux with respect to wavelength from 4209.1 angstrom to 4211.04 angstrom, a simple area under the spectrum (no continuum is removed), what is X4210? 9.41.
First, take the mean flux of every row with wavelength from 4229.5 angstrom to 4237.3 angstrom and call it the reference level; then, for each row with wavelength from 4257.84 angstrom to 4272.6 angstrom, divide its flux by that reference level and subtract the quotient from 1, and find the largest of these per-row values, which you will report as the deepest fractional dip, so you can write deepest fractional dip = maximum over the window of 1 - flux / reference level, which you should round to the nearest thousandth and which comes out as 0.027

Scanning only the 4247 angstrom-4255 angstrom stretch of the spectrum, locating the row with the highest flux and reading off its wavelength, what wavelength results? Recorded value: 4252.46 angstrom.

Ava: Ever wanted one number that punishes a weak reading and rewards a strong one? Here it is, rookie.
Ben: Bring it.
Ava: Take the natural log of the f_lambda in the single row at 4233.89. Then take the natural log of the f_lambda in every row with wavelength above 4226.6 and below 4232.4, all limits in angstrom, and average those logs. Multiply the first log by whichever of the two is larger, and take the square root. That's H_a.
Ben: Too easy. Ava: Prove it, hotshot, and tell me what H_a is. 1.56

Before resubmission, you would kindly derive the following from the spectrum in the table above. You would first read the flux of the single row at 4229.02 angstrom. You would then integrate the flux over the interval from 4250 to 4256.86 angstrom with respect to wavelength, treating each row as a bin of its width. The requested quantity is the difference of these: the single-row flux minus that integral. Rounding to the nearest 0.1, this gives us -29.2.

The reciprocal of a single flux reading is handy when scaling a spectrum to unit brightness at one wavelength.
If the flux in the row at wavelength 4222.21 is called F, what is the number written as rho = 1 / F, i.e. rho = 0.220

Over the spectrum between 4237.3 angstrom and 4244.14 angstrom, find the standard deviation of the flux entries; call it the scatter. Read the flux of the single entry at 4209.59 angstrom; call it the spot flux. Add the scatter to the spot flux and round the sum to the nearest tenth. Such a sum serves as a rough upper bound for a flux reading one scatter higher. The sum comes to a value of 5.3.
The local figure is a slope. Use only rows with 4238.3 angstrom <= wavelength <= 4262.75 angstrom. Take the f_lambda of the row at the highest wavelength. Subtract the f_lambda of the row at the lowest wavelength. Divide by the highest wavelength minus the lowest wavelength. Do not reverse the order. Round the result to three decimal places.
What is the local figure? 0.008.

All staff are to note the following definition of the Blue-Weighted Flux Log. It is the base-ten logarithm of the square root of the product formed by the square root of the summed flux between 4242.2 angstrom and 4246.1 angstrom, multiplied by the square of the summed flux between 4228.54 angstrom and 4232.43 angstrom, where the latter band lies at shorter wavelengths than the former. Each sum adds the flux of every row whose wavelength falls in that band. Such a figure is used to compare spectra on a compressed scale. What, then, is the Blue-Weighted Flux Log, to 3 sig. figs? 1.56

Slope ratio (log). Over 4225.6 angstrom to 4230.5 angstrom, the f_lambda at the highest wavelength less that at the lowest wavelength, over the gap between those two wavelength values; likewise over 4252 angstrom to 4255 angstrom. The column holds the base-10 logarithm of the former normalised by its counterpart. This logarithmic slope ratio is -0.9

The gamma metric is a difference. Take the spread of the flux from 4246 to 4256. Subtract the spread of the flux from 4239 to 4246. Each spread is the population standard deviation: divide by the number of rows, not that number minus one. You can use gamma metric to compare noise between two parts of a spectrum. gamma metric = -0.11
